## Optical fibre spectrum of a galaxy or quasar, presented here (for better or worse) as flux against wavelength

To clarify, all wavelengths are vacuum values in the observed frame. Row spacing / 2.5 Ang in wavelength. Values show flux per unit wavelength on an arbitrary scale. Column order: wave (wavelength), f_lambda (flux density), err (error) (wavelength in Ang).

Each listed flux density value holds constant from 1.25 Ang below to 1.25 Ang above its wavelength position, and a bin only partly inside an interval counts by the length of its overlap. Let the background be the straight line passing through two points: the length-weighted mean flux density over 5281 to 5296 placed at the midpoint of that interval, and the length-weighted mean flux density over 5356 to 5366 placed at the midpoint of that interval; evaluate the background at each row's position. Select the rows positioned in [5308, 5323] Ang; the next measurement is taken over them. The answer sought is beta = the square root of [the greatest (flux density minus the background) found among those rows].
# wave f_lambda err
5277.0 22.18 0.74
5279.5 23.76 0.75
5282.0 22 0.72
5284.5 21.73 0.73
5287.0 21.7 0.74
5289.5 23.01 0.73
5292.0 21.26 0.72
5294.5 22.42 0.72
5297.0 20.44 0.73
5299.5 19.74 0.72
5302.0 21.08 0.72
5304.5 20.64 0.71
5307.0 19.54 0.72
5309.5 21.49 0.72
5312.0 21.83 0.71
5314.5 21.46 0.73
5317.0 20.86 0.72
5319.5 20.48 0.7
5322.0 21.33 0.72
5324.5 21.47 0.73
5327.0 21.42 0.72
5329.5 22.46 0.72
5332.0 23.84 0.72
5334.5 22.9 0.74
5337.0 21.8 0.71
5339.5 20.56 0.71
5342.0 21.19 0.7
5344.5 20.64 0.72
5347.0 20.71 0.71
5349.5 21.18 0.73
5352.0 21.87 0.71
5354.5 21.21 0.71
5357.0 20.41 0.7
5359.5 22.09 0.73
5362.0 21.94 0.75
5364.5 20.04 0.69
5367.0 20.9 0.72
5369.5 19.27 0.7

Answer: 0.3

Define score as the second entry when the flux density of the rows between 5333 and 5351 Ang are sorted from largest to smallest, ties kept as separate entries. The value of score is 21.8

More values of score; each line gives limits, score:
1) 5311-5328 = 21.47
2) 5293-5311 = 21.49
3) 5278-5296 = 23.01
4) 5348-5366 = 21.94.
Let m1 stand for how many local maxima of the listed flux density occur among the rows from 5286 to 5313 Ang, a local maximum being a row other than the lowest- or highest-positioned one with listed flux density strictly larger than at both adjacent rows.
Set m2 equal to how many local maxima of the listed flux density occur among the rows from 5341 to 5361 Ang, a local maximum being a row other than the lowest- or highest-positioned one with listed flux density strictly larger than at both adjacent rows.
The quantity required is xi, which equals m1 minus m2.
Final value 2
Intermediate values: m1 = 3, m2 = 1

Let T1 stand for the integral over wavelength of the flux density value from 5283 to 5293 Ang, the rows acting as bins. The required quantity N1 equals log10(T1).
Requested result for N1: 2.34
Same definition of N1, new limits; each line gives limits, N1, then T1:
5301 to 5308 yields 2.16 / 143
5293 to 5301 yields 2.22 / 167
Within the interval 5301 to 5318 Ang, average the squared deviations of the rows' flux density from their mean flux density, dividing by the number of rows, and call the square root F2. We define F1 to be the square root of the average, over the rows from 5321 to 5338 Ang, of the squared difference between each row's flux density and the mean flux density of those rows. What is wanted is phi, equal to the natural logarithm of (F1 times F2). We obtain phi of -0.50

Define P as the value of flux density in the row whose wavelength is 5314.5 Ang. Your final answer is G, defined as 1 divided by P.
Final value 0.0466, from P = 21.46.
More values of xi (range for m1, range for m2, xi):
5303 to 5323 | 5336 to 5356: -1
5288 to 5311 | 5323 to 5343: 1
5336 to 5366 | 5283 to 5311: 0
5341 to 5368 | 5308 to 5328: 0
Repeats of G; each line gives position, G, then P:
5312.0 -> 0.0458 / 21.83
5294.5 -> 0.0446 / 22.42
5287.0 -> 0.0461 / 21.7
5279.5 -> 0.0421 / 23.76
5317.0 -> 0.0479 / 20.86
